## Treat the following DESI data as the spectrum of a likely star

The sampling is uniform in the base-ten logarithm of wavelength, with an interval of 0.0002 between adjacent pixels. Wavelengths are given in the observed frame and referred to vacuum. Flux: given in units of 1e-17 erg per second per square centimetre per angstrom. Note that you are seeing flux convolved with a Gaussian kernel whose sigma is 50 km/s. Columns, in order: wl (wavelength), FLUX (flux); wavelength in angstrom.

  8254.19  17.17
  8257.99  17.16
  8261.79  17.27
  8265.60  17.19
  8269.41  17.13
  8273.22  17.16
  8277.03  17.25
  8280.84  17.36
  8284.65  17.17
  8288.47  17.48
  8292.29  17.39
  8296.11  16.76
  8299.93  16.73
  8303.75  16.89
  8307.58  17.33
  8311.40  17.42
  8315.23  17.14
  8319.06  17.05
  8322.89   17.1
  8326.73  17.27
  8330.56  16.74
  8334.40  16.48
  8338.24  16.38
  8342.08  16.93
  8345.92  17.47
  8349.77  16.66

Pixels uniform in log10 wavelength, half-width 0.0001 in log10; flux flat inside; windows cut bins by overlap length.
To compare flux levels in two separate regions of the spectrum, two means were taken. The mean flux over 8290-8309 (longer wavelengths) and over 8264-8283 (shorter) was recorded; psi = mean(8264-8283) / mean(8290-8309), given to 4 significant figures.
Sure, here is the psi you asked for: 1.012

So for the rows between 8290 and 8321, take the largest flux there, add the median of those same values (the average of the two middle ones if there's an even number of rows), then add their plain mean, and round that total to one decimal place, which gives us 51.6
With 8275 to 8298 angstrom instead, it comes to 52.0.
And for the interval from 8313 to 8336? 51.3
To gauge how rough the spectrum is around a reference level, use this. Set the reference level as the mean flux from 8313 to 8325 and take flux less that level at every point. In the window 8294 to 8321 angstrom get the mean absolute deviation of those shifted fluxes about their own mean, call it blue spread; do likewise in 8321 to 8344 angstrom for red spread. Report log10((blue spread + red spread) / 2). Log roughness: -0.60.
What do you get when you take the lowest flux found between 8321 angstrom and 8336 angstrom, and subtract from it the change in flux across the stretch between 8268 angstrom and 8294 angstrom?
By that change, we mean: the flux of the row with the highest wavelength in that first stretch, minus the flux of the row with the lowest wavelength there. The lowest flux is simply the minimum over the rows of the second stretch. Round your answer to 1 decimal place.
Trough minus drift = 16.2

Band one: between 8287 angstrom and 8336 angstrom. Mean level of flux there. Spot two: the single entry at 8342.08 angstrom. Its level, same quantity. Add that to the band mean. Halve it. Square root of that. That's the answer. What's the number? 4.122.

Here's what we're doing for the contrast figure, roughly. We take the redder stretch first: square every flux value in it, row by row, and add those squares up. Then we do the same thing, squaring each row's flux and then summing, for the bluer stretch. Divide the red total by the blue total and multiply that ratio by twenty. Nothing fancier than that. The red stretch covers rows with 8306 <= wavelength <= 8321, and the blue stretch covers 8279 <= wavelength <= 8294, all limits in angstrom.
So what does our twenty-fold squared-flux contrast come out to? 19.7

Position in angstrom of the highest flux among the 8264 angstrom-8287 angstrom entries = 8280.84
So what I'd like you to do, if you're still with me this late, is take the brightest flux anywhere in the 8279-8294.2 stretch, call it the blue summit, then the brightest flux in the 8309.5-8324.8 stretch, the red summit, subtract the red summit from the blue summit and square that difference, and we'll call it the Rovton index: 0.004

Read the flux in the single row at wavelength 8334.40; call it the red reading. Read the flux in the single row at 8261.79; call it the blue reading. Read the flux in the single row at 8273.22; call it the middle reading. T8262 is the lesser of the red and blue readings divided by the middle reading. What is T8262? 0.960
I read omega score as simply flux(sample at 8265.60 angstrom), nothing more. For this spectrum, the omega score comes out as 17.19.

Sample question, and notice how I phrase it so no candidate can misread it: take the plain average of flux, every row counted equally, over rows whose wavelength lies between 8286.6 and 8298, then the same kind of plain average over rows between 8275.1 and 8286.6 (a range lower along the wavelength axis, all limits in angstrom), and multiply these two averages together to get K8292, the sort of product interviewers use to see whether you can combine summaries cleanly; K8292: 297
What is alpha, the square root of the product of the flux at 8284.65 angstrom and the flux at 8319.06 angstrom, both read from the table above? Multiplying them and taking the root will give 17.1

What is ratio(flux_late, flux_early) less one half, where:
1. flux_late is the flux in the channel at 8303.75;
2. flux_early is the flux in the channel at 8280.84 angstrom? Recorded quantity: 0.473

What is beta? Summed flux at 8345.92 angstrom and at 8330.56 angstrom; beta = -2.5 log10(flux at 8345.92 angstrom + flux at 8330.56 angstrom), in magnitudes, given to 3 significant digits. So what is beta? -3.84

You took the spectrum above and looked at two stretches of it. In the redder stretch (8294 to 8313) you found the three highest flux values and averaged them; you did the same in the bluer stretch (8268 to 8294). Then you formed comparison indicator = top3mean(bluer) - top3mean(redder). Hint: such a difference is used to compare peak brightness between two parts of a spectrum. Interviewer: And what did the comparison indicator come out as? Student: 0.20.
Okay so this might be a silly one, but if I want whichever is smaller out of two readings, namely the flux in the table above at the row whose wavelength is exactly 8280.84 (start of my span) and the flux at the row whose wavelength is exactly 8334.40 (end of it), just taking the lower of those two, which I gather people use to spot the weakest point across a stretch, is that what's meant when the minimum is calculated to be 16.5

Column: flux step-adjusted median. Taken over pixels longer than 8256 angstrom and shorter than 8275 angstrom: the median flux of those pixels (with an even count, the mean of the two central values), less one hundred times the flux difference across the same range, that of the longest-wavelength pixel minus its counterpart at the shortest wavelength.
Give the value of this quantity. 17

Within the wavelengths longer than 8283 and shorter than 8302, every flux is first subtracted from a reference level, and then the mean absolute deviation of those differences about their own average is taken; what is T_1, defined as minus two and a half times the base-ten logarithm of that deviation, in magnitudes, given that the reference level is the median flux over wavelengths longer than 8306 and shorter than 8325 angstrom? 1.3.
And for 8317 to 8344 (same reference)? 1.4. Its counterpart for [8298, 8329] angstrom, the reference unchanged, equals 1.9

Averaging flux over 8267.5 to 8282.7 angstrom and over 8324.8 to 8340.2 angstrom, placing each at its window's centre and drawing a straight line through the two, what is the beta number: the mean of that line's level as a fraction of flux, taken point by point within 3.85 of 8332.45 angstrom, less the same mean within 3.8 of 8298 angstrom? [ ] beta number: -0.010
